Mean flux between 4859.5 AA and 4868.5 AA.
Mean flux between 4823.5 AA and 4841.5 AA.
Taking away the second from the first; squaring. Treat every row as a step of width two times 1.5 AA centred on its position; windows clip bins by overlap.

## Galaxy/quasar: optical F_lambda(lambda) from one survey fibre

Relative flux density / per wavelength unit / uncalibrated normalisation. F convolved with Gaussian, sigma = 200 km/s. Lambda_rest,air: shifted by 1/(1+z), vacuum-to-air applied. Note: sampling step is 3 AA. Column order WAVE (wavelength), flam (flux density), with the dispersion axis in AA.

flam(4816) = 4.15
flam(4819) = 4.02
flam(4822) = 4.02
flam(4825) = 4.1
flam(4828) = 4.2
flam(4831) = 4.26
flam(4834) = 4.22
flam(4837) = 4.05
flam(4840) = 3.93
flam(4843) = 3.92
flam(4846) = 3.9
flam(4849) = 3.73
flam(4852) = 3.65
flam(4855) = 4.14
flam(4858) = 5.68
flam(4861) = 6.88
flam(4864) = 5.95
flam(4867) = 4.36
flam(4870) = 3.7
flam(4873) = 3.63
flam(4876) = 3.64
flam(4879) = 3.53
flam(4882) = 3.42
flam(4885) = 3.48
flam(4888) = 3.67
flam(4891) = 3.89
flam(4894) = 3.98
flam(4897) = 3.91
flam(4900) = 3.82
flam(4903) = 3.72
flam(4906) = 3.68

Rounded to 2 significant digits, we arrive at 2.6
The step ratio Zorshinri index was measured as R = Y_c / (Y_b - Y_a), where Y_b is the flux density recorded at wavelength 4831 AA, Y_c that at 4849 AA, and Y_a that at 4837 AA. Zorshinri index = 18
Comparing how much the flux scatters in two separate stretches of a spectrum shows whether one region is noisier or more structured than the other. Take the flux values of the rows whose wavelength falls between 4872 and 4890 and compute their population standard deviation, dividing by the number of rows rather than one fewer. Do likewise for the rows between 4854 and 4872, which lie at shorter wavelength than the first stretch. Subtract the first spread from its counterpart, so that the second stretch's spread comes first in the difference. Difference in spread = 1.0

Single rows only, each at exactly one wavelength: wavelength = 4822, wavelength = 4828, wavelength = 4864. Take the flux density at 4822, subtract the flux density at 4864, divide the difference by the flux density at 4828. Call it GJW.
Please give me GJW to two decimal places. -0.46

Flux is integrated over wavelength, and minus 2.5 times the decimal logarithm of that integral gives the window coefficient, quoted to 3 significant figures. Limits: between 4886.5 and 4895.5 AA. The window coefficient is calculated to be -3.85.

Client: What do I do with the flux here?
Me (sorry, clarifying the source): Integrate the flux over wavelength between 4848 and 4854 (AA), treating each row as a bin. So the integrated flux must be 22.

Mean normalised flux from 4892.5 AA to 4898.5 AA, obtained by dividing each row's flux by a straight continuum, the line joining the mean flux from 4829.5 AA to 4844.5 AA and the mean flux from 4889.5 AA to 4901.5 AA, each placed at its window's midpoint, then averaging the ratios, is 1.01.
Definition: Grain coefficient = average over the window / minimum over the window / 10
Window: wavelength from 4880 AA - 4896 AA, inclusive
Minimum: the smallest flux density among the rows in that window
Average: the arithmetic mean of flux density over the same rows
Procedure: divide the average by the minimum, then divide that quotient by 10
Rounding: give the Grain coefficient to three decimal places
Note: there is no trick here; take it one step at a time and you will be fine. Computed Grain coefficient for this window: 0.108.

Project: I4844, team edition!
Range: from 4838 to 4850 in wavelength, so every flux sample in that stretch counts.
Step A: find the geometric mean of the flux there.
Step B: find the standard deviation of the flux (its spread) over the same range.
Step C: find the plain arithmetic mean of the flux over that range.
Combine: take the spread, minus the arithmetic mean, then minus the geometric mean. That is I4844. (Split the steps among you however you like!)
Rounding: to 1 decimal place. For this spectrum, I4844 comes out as -7.7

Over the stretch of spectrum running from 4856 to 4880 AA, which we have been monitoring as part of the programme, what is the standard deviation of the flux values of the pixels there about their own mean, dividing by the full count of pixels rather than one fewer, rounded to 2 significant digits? 1.2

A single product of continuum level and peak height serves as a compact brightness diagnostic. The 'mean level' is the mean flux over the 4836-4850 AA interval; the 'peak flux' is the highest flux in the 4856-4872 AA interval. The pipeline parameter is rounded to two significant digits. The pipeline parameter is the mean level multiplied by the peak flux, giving 27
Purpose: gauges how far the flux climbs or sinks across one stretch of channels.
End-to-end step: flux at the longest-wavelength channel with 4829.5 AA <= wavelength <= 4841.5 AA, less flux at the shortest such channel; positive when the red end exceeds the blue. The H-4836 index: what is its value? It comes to -0.3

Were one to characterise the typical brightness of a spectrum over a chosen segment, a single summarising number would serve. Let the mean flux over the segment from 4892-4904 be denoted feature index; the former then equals 3.9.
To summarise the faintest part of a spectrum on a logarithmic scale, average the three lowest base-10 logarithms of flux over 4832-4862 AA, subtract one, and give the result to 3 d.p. -0.425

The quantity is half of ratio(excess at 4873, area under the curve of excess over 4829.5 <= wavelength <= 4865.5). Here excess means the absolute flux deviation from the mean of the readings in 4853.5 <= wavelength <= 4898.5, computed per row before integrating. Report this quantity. 0.0127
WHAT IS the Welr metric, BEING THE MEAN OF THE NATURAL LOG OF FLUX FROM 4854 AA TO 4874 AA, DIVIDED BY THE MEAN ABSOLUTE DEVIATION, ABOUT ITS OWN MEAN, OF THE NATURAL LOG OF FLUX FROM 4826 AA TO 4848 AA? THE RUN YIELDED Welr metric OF 47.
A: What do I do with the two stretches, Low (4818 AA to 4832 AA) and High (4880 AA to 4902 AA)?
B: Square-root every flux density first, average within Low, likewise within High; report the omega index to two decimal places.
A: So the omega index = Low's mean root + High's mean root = 3.96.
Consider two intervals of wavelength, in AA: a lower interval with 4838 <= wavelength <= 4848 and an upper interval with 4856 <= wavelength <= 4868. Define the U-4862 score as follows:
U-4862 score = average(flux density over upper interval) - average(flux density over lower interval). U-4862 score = 1.8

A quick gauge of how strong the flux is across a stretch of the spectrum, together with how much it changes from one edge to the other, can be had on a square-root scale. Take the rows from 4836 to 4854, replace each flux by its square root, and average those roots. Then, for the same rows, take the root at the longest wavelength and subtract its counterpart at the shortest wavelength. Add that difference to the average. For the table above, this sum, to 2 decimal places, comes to 1.86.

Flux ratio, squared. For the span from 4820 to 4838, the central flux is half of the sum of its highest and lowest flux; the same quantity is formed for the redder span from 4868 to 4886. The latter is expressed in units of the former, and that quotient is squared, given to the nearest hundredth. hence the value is 0.74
